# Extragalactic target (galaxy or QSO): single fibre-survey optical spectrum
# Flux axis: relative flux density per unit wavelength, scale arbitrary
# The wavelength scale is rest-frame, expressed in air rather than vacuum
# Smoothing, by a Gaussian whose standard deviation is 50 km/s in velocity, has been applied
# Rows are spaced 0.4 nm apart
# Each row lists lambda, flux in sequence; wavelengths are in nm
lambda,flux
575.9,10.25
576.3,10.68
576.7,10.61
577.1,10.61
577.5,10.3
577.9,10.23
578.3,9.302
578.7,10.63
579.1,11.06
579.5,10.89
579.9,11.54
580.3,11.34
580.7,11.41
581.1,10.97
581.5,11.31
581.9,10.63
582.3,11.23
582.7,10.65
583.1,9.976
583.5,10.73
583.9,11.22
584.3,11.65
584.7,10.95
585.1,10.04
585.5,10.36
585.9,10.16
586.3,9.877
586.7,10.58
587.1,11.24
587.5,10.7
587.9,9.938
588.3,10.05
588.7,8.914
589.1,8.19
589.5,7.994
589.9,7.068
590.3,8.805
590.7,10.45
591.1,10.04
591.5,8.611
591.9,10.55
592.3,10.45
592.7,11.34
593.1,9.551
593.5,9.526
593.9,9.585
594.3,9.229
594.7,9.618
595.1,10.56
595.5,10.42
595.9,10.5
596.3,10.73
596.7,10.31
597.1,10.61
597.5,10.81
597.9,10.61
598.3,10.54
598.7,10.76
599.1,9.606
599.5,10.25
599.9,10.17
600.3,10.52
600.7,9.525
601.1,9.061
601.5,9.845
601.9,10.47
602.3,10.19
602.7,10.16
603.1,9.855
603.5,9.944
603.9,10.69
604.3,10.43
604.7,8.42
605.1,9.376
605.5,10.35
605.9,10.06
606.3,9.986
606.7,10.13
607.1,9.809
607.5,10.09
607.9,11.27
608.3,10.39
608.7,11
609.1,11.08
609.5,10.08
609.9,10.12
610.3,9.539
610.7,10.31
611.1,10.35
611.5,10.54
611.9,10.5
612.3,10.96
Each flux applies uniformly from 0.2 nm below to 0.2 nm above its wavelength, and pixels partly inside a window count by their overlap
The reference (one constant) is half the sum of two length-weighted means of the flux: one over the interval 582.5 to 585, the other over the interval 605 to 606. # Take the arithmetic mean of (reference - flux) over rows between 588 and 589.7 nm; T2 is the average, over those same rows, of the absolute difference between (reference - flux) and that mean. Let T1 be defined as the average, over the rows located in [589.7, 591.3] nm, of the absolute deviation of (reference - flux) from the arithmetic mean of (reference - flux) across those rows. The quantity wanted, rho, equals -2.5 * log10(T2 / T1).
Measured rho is 0.55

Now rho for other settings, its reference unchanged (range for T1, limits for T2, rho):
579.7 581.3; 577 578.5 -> -0.92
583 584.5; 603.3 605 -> -0.32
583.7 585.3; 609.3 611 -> 0.75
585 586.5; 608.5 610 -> -1.23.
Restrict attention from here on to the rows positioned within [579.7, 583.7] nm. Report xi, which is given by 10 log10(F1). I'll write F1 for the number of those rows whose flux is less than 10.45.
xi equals 0.0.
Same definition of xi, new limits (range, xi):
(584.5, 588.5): 7.8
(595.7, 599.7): 4.8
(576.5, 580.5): 4.8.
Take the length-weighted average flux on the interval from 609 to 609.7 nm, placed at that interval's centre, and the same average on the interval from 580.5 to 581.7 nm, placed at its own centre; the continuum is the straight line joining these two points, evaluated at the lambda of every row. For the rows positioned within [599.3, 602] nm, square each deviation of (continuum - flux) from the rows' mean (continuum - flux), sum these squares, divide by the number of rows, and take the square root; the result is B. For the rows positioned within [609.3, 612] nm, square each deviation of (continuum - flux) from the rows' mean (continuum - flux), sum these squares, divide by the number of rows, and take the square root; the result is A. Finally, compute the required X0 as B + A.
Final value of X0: 0.8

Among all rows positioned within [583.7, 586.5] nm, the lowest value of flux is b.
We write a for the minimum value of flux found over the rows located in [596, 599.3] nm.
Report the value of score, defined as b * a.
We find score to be 95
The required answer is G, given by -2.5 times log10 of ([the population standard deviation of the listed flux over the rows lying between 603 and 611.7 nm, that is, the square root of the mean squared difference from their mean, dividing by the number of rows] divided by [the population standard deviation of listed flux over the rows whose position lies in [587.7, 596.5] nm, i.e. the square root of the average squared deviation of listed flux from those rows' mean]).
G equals 0.6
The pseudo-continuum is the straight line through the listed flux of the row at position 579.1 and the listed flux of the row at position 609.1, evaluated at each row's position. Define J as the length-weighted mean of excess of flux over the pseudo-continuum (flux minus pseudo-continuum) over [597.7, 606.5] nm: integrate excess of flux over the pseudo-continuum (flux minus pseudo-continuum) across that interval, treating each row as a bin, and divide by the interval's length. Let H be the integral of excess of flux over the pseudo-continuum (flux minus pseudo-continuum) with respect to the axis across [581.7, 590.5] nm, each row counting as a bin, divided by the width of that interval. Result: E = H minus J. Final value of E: 0.02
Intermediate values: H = -1.02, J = -1.04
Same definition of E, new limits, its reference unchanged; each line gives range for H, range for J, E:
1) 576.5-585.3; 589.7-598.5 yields 0.80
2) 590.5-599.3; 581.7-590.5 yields 0.15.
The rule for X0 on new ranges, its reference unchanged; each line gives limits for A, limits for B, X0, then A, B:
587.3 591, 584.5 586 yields 1.5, 1.16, 0.34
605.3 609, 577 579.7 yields 1.0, 0.47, 0.54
